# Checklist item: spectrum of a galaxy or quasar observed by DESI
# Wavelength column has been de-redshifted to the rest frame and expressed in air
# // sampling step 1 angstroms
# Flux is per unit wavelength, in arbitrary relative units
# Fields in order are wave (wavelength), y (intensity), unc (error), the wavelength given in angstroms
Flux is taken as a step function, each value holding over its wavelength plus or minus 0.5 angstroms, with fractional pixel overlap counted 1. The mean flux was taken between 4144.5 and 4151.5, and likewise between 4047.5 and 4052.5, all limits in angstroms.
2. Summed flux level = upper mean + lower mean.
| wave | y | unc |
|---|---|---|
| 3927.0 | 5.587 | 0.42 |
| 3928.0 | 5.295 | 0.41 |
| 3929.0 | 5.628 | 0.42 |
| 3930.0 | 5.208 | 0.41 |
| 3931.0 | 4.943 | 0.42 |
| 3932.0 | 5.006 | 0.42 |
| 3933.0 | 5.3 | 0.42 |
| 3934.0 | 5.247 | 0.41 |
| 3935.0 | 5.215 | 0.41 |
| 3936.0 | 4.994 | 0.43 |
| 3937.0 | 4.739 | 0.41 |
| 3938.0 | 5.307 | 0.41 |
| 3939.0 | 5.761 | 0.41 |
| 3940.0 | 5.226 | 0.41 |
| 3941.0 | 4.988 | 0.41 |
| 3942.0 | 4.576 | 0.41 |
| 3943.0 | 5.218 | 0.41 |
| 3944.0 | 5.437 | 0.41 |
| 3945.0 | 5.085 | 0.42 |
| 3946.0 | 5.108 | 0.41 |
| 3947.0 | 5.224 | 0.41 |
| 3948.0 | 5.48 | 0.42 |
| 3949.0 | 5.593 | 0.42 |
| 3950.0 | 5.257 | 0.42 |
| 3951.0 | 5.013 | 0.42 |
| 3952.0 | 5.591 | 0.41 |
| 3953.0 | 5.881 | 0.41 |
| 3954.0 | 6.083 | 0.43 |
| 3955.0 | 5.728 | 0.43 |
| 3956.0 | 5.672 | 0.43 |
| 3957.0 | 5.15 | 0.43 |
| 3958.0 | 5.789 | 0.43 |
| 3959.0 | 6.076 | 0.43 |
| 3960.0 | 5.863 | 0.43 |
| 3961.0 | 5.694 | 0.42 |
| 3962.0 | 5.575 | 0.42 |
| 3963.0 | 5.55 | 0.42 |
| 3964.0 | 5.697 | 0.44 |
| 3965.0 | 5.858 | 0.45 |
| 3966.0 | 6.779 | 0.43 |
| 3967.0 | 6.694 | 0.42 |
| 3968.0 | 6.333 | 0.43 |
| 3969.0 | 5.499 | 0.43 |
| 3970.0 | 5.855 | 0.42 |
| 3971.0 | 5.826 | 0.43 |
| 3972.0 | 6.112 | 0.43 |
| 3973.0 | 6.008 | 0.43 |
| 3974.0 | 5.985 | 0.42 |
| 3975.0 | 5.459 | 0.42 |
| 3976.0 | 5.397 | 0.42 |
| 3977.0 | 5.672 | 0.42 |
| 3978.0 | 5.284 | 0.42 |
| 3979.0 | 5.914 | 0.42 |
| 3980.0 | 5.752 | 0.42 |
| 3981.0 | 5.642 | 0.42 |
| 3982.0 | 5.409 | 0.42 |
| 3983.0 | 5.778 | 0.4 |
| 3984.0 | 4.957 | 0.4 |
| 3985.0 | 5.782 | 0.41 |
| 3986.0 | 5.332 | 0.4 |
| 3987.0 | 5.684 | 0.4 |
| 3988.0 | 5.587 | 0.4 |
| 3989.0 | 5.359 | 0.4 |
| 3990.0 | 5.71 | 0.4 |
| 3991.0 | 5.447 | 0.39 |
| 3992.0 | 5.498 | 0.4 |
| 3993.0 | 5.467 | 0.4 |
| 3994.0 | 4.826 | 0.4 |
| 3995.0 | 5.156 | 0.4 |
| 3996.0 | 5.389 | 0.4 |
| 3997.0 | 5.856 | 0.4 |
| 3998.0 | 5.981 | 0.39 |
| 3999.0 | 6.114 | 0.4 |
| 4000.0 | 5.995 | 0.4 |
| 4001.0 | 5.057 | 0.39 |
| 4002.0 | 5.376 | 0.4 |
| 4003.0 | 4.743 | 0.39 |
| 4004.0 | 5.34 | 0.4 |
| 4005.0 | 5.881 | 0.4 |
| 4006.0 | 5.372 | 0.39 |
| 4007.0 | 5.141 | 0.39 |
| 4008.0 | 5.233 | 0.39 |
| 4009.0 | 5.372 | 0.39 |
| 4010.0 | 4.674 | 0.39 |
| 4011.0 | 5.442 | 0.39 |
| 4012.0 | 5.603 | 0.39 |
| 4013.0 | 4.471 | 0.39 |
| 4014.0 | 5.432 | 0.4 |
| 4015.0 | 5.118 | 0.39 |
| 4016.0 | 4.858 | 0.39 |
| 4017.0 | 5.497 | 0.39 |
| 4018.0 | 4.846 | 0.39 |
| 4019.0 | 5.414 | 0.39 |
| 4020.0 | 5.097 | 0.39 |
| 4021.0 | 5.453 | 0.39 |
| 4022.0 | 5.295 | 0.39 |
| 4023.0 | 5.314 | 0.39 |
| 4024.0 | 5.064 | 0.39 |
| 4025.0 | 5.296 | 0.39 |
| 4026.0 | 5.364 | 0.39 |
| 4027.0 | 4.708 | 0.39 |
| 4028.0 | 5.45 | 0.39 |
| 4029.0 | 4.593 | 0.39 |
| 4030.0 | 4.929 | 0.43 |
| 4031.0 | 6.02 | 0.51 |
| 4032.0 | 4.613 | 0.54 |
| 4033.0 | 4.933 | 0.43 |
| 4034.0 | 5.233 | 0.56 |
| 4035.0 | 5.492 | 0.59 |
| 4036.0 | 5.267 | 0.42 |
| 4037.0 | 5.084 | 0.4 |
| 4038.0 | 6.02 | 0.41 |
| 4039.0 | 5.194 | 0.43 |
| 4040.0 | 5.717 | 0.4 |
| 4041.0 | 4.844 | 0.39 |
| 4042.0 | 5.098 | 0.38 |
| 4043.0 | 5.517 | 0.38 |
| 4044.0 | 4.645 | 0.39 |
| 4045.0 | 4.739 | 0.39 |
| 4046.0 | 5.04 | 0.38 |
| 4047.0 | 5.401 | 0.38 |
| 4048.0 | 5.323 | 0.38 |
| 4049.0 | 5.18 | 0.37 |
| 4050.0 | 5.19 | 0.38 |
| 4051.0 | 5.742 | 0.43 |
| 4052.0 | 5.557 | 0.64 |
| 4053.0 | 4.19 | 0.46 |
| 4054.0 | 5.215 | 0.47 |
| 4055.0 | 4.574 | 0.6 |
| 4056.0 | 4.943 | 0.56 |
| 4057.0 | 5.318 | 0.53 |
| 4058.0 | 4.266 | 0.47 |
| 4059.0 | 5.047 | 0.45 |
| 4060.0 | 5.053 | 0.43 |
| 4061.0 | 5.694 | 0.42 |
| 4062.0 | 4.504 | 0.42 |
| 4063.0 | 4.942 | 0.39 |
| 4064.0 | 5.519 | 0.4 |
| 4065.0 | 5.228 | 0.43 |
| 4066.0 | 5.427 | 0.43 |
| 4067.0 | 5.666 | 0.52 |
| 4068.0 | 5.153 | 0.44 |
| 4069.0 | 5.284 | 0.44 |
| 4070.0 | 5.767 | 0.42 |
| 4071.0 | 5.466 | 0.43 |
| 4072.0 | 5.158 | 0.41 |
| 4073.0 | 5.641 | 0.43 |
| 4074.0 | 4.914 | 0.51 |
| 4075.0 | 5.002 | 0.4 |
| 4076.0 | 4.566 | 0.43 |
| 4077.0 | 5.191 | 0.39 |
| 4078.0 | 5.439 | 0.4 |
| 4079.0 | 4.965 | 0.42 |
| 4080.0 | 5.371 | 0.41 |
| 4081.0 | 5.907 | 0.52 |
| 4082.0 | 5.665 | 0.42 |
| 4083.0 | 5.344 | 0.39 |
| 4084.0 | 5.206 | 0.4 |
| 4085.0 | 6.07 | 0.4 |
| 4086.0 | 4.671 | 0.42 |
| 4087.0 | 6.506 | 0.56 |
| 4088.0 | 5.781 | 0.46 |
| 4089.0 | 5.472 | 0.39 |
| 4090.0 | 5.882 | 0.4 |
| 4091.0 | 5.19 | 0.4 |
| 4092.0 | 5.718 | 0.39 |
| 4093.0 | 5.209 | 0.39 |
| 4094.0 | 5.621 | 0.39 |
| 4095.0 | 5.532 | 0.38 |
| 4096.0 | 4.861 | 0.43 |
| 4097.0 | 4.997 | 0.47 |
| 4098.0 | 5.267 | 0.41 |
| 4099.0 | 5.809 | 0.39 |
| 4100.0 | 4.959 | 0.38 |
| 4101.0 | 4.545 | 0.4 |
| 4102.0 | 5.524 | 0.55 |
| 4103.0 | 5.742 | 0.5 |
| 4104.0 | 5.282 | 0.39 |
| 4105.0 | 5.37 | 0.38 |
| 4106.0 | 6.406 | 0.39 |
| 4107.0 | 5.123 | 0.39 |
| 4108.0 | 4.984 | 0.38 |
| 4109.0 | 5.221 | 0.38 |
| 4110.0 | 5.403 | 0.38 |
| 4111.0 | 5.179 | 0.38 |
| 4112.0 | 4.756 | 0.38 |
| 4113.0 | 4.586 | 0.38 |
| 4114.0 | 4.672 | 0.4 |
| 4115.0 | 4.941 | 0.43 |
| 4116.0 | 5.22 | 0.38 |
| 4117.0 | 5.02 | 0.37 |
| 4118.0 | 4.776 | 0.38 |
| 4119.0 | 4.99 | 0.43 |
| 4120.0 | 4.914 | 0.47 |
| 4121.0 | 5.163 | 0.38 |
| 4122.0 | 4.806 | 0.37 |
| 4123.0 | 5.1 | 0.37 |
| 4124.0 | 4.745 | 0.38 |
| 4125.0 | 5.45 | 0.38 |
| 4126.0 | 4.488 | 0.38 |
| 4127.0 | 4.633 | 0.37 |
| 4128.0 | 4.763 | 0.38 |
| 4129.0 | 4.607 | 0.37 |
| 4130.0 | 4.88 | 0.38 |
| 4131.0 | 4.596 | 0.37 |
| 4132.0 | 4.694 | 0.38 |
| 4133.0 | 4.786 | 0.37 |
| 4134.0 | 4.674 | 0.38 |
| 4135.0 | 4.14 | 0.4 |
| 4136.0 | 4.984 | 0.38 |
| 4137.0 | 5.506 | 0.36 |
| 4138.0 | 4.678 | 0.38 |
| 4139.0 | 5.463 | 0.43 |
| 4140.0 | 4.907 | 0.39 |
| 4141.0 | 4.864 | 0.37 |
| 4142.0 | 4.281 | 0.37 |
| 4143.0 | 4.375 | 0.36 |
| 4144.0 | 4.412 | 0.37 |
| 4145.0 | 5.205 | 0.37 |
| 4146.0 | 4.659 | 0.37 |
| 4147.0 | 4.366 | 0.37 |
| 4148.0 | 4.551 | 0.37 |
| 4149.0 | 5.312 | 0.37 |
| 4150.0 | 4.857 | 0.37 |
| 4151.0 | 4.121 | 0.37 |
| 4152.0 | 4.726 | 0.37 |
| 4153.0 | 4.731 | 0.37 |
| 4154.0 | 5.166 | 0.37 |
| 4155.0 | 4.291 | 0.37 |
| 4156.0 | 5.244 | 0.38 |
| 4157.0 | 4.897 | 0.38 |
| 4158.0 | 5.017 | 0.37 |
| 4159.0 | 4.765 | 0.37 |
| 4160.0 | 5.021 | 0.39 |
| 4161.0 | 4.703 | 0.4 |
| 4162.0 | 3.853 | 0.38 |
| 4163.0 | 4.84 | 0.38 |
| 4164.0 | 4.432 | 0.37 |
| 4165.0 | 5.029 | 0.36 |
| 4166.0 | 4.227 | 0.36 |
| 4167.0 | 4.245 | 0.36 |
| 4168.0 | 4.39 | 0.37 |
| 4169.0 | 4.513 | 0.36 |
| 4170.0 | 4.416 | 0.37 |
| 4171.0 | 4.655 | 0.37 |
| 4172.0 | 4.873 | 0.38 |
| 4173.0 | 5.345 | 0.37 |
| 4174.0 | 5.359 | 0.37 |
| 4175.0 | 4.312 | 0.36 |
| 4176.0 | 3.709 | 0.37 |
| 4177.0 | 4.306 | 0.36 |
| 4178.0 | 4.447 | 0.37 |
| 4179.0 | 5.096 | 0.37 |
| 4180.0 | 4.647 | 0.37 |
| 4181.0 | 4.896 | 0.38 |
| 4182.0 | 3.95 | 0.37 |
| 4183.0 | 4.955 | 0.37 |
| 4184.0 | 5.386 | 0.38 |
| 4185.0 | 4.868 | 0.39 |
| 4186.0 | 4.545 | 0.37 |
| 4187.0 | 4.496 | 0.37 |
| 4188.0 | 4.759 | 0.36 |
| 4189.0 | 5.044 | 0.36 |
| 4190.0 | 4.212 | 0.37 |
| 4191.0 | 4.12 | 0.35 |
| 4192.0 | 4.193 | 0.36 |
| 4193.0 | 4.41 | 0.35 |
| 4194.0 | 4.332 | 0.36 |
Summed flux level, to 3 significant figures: 10.1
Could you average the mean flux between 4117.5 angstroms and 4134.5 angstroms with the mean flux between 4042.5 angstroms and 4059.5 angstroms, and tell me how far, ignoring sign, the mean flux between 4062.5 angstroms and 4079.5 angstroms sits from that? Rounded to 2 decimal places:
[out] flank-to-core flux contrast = 0.31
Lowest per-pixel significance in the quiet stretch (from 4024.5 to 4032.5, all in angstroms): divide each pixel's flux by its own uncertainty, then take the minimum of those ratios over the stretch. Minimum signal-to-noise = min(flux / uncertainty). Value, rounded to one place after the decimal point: 8.5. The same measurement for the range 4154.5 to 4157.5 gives 11.6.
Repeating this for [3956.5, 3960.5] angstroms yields 12.0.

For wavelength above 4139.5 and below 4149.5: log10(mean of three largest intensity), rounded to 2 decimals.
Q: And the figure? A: 0.71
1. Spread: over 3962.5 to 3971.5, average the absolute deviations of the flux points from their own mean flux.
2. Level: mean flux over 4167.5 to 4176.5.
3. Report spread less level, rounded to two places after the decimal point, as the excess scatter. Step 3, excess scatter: -4.22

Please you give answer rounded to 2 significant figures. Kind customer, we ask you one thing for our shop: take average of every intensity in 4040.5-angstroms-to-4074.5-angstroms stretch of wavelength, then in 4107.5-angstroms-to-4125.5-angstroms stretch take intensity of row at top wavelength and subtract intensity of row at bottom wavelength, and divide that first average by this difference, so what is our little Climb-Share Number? 11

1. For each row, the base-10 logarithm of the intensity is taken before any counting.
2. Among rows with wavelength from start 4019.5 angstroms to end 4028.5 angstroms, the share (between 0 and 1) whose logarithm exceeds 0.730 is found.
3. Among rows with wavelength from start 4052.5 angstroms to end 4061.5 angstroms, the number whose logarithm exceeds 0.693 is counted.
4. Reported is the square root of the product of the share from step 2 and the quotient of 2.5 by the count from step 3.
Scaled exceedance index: 0.30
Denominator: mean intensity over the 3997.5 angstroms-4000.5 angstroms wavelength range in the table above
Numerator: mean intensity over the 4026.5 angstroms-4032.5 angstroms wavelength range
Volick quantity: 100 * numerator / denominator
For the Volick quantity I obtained 84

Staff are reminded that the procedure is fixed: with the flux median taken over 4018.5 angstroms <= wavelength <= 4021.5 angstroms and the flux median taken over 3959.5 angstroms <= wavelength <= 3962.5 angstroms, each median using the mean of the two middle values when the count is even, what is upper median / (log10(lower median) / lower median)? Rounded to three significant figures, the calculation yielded 40.8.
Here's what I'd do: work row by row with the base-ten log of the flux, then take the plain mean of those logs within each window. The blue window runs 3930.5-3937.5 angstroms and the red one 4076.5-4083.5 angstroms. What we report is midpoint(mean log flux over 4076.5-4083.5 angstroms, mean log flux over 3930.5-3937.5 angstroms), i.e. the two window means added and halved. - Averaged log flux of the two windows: 0.718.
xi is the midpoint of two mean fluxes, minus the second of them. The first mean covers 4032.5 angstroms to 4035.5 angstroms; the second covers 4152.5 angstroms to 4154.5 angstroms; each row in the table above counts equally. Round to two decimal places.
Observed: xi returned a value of 0.14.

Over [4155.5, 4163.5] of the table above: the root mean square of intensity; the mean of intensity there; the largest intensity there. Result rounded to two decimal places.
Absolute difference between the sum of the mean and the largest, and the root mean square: 5.23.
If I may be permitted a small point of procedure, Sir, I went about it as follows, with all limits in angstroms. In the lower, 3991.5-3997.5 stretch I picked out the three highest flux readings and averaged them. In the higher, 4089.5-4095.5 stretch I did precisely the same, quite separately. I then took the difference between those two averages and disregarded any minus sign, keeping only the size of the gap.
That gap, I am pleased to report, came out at 0.1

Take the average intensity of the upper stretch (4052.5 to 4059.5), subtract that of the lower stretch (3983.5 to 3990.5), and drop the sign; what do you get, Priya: 0.69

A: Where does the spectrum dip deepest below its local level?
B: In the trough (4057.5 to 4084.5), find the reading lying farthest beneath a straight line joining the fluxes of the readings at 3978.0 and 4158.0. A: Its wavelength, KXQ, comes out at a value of 4058.0 angstroms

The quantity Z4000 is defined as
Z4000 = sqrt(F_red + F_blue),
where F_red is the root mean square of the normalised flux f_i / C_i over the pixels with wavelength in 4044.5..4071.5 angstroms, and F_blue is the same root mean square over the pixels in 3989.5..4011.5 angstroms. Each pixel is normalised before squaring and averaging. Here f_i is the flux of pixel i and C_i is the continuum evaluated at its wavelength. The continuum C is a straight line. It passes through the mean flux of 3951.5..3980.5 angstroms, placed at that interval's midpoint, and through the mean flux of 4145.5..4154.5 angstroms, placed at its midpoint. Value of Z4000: 1.40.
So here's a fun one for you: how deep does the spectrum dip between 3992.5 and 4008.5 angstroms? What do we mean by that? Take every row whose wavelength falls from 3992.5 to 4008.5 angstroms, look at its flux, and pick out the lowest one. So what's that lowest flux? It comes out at 4.743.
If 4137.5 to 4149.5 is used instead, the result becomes 4.281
